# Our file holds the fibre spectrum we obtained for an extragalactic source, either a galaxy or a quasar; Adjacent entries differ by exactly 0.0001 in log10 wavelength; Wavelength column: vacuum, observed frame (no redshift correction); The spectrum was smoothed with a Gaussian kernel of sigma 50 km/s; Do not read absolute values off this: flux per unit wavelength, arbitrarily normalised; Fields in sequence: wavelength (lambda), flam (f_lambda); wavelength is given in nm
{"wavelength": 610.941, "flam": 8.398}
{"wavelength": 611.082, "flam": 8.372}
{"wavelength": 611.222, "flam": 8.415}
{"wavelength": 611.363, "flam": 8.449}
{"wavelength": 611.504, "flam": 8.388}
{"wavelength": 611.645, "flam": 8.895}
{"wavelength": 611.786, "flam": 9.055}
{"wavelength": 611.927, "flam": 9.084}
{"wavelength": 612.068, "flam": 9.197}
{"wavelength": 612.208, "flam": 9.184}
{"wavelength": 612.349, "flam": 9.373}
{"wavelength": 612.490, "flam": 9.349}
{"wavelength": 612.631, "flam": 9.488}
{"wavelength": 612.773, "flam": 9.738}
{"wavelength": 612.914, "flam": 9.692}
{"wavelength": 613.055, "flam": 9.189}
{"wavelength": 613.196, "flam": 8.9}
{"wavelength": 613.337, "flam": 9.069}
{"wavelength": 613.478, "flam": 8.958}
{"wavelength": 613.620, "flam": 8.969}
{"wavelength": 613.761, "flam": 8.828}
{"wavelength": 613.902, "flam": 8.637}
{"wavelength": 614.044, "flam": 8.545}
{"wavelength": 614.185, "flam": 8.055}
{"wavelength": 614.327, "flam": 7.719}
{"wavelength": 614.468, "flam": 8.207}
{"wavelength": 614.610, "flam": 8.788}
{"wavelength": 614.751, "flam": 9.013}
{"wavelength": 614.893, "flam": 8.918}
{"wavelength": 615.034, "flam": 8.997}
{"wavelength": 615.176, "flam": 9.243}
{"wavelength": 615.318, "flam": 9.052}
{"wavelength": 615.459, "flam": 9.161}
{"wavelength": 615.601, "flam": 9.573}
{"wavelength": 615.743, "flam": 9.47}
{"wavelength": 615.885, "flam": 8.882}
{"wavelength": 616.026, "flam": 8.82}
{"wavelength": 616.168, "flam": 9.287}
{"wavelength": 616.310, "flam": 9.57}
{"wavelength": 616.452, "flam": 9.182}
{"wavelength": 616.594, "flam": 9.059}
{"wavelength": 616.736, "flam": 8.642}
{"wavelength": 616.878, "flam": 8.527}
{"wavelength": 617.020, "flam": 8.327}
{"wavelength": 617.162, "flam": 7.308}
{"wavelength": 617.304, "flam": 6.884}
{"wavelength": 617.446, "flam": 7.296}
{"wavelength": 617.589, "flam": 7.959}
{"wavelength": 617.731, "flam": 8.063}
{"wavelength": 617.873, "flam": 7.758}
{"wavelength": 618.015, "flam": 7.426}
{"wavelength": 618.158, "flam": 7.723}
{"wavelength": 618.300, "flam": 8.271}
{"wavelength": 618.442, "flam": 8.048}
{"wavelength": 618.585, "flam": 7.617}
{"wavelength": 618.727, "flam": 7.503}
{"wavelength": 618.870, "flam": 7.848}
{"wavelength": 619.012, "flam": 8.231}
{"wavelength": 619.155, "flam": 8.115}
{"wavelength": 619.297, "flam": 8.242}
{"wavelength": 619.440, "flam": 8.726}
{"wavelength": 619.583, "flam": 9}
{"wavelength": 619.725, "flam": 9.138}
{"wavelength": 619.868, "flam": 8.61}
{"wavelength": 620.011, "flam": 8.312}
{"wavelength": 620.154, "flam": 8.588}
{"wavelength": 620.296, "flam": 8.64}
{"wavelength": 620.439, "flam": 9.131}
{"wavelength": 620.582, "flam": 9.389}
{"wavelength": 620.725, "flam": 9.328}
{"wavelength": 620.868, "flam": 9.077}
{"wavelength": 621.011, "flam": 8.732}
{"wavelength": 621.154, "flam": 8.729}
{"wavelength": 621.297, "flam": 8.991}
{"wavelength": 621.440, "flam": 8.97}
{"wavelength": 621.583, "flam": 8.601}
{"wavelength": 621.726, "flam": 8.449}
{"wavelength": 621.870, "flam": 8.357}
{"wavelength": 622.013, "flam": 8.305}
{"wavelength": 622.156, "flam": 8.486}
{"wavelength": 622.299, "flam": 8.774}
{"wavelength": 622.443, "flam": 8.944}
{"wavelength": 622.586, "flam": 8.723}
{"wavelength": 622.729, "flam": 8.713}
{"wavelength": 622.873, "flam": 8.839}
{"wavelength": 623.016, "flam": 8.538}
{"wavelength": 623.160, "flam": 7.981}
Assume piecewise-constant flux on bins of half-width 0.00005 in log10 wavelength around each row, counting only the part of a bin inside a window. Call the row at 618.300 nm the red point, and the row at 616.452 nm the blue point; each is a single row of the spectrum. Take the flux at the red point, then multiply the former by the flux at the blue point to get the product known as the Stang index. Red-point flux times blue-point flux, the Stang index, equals 76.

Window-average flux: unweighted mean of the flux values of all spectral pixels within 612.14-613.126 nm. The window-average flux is 9.43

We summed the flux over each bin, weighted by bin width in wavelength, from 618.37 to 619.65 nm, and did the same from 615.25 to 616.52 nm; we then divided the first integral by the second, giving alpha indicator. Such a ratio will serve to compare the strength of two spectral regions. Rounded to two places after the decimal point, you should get 0.89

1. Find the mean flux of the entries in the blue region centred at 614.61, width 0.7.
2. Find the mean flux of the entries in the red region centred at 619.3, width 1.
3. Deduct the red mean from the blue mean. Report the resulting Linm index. 0.1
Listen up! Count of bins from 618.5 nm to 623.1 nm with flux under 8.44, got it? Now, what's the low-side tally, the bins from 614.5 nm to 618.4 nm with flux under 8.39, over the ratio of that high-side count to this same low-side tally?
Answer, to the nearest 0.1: 11.1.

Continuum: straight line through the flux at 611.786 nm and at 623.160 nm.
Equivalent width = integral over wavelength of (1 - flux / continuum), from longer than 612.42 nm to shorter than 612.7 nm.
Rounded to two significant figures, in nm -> -0.014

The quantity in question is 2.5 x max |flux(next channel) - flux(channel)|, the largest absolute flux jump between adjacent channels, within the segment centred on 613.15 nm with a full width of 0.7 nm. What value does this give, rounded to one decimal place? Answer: 1.3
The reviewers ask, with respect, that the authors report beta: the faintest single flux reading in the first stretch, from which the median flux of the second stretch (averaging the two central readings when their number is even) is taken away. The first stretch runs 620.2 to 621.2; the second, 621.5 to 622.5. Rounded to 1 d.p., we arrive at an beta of 0.2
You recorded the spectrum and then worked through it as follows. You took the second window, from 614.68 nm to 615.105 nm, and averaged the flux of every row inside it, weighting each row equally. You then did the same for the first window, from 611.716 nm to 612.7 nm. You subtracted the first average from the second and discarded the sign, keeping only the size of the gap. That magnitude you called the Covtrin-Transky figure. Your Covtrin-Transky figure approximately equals 0.3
